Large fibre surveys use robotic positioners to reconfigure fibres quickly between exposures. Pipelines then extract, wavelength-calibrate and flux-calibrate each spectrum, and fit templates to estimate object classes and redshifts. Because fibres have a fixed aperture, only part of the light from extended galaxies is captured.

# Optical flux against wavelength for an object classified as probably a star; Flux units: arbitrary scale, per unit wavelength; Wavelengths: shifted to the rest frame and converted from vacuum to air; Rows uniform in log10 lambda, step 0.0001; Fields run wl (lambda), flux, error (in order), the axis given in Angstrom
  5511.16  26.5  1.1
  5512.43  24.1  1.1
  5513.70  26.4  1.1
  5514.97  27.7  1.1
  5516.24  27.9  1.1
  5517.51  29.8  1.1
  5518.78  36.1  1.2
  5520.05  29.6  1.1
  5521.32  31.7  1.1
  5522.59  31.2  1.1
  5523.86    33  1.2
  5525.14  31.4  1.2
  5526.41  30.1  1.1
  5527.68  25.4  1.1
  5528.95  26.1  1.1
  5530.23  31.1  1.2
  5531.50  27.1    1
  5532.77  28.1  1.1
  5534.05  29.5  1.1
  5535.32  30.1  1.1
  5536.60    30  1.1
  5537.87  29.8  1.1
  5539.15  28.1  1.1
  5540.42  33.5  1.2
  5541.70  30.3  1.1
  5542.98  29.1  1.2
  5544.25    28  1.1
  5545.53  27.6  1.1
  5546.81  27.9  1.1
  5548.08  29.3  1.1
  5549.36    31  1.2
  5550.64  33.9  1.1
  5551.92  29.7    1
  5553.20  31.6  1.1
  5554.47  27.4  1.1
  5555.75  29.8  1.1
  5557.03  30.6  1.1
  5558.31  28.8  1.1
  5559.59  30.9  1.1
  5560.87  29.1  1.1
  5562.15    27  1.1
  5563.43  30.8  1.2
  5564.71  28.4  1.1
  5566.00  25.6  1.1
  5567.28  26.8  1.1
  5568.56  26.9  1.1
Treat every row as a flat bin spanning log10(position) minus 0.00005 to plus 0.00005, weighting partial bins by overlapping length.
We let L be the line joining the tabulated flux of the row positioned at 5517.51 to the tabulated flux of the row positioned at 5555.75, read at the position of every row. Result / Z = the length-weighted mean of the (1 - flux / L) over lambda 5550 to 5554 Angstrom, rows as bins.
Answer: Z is -0.06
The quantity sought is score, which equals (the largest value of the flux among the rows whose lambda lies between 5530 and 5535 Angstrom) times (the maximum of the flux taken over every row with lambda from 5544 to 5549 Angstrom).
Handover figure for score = 911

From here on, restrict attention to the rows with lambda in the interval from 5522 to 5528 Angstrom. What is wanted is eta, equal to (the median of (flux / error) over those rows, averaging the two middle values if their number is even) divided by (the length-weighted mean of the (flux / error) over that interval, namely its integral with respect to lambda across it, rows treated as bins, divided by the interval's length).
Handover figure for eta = 1.03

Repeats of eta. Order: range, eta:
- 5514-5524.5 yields 1.00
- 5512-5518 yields 1.02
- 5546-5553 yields 0.96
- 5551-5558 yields 1.00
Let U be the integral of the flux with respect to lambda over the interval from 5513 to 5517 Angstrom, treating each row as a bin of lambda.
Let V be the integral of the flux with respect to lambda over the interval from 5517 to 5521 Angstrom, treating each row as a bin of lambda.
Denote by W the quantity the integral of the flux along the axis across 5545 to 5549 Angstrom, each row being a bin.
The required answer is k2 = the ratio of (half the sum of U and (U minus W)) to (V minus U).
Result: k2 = 3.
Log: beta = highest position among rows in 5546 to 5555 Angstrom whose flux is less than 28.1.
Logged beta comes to 5554.47 Angstrom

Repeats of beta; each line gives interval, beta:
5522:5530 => 5528.95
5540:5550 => 5546.81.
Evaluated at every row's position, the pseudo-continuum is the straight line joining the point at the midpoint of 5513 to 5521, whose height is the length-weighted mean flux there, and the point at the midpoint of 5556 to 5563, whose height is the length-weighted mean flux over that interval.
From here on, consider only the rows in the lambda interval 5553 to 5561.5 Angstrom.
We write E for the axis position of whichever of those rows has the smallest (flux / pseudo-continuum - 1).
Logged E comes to 5554.47 Angstrom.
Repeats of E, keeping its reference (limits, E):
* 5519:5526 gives 5520.05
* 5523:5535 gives 5527.68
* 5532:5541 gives 5532.77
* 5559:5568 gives 5566.00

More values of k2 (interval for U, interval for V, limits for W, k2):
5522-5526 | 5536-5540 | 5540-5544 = -8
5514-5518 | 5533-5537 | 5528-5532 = 10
